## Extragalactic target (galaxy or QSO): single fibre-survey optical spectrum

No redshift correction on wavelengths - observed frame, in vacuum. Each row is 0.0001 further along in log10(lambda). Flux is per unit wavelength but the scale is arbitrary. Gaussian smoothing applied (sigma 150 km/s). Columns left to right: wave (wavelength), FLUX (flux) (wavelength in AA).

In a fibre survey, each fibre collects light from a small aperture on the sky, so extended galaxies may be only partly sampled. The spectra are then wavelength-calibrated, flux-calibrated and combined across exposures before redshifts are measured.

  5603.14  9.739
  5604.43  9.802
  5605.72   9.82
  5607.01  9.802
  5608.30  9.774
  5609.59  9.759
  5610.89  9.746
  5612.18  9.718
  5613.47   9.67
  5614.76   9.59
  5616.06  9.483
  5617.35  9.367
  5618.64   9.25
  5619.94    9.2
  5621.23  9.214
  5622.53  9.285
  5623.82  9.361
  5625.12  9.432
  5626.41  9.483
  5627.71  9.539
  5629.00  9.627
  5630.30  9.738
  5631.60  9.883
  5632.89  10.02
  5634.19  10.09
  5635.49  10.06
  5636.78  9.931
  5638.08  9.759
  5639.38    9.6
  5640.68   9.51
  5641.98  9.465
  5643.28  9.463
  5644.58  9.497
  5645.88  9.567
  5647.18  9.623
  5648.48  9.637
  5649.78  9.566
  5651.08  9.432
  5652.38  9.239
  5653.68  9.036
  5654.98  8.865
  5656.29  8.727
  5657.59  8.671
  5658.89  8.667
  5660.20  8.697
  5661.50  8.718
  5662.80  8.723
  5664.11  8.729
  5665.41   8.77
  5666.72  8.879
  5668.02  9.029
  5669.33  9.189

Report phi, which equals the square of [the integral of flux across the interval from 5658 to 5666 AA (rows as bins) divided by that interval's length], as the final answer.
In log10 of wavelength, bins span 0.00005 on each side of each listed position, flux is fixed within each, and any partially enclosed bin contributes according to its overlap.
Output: 76.0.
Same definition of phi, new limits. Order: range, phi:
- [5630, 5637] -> 99.5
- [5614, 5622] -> 87.4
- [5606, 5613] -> 95.3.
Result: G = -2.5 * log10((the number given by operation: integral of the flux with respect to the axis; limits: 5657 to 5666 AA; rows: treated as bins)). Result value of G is -4.74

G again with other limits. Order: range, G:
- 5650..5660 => -4.88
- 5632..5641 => -4.87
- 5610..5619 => -4.84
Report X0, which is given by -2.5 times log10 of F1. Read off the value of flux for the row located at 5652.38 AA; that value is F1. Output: -2.41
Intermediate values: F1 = 9.239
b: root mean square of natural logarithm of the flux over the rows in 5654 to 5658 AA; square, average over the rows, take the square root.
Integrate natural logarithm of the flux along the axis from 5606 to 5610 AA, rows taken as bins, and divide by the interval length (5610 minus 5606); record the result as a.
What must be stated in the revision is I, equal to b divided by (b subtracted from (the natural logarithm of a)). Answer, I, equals -1.61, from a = 2.28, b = 2.17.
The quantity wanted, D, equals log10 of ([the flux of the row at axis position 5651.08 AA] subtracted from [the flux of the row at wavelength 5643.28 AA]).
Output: -1.51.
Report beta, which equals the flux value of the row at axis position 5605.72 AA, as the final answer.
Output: 9.82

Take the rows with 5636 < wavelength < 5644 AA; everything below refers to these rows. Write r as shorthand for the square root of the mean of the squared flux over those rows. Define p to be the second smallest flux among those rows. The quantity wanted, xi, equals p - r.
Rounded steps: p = 9.465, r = 9.62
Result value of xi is -0.16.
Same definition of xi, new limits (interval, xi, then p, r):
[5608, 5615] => -0.04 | 9.67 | 9.71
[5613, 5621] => -0.18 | 9.25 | 9.43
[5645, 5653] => -0.08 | 9.432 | 9.51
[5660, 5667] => -0.03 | 8.718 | 8.75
